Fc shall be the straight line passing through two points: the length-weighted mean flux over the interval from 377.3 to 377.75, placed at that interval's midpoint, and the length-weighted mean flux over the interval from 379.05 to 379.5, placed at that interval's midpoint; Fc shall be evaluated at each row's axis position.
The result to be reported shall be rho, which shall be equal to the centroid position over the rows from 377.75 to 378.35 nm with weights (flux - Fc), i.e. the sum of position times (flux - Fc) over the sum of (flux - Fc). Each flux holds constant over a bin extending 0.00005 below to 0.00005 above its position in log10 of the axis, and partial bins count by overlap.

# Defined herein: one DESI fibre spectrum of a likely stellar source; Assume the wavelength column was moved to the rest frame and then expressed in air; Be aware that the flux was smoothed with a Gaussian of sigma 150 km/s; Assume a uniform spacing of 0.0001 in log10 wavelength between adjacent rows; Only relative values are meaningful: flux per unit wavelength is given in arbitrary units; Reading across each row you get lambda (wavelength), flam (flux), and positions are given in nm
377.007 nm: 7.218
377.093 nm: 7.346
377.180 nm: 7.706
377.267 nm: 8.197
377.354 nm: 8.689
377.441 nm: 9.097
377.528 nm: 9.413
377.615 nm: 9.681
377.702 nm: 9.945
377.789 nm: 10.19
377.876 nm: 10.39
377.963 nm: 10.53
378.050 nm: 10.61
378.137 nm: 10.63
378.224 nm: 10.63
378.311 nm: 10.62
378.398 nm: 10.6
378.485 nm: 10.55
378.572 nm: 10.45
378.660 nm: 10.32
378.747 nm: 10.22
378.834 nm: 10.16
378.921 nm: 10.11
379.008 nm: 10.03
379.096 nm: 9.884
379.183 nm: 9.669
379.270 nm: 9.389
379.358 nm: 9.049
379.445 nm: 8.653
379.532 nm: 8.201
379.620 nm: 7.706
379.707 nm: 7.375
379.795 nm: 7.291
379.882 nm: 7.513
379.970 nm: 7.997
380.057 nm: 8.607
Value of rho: 378.07 nm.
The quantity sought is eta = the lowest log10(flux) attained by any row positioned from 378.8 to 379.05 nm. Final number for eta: 1.001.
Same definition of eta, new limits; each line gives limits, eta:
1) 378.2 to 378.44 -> 1.025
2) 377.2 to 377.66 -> 0.914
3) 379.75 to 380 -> 0.863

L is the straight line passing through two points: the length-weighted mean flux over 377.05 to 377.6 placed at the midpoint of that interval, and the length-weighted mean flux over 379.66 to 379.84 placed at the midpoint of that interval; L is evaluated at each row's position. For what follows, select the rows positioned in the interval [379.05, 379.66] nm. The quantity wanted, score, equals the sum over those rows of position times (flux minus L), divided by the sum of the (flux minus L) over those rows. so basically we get 379.28 nm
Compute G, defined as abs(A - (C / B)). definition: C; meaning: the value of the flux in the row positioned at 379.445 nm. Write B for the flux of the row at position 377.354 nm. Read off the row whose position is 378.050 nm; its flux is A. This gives 9.6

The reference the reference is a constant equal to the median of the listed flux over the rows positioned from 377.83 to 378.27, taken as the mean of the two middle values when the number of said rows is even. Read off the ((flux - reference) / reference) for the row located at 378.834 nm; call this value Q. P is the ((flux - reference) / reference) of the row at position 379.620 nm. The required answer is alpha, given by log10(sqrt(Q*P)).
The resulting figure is -0.97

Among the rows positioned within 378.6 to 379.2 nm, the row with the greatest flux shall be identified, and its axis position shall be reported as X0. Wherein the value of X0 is 378.660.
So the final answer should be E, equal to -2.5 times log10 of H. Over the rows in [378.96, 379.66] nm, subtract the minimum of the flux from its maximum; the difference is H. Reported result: -0.9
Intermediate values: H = 2.3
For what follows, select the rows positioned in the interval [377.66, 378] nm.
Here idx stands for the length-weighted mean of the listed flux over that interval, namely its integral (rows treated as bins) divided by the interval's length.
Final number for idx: 10.3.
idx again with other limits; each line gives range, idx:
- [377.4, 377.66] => 9.4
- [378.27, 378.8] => 10.5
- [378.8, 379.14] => 10.0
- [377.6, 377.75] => 9.8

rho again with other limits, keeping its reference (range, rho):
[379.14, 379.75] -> 379.64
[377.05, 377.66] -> 377.17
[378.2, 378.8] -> 378.46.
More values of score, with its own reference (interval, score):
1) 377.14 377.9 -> 377.77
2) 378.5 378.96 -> 378.74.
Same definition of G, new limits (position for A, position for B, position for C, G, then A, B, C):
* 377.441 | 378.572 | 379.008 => 8.1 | 9.097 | 10.45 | 10.03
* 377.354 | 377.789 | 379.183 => 7.7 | 8.689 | 10.19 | 9.669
